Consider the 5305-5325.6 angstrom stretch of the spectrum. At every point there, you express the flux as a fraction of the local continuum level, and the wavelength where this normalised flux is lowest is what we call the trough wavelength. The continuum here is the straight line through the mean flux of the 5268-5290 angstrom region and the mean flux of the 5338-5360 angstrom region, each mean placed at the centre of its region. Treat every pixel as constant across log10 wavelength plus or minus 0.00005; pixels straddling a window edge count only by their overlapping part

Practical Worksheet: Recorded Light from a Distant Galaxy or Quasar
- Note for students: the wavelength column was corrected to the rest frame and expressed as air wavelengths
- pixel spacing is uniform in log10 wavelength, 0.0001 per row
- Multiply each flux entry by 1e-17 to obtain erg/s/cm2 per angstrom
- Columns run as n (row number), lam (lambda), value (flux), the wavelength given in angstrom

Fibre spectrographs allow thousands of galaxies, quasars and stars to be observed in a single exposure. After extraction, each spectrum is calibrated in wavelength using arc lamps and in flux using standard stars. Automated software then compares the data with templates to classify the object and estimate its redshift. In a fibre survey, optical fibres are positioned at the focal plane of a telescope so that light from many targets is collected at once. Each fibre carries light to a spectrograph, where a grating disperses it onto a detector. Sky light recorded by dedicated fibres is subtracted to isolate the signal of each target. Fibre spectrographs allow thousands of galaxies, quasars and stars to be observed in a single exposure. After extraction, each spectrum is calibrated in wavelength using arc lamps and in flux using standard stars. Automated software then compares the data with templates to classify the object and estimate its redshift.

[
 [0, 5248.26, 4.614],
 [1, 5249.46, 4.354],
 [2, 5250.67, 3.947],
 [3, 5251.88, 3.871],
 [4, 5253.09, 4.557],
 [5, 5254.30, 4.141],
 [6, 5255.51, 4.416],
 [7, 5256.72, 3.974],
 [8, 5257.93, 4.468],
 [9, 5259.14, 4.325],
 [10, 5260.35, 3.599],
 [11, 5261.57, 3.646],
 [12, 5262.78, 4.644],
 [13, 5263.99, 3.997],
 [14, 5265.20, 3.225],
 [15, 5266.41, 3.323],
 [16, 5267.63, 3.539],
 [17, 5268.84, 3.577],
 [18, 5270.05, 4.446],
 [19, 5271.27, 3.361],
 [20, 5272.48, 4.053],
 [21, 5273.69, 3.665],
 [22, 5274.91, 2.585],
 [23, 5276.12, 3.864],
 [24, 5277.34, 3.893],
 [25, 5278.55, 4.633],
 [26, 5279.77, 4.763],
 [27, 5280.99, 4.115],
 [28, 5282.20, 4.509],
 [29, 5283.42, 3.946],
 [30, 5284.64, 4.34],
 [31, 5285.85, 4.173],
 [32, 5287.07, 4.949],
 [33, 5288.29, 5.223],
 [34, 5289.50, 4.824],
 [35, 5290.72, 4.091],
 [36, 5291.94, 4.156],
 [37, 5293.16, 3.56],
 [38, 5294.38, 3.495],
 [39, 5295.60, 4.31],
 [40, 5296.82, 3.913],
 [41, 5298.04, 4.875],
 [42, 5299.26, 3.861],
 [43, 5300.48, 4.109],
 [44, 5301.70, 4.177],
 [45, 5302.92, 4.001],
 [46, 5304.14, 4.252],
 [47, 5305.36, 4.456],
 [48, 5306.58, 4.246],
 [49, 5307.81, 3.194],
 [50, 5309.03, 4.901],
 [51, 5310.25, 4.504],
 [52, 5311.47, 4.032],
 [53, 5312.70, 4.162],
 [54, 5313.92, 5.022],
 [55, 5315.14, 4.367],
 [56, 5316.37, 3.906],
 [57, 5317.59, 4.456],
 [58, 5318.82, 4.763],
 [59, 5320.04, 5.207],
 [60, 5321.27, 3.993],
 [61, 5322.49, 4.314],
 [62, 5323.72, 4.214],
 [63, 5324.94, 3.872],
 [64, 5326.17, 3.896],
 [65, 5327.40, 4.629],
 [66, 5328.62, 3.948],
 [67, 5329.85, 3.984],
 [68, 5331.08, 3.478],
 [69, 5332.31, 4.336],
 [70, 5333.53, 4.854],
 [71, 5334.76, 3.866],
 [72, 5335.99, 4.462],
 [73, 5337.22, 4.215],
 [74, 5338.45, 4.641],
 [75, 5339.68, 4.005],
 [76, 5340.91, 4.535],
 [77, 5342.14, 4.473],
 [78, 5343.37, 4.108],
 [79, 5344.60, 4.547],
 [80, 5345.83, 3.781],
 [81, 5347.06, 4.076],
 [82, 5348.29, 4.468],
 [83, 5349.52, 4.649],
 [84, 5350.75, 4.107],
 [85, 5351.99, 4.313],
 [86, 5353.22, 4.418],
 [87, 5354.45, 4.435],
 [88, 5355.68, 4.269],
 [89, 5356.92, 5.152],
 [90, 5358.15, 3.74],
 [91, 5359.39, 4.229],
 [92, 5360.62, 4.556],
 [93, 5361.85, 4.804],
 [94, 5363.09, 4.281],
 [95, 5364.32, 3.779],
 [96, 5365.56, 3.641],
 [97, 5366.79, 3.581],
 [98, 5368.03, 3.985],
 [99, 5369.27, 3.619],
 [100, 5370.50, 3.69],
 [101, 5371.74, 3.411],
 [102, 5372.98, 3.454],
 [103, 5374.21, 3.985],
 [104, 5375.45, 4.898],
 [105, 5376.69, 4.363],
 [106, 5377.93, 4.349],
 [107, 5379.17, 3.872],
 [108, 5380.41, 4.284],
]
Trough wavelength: 5307.81 angstrom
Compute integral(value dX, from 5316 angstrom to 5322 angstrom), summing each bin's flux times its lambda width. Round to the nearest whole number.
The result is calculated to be 27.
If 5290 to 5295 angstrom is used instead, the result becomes 19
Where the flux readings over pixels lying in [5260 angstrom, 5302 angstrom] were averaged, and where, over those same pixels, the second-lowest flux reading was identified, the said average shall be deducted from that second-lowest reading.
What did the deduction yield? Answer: -0.82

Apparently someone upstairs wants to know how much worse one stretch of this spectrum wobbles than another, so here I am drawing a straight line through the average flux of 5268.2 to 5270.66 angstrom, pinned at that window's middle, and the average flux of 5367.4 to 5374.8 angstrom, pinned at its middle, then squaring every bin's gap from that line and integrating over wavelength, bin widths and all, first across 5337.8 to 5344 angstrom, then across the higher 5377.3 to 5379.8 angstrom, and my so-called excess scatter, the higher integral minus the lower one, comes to -1.7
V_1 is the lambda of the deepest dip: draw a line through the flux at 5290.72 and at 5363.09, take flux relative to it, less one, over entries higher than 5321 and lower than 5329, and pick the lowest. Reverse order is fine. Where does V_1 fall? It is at 5324.94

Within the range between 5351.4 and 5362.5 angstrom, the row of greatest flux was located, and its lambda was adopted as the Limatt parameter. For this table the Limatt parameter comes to 5356.92 angstrom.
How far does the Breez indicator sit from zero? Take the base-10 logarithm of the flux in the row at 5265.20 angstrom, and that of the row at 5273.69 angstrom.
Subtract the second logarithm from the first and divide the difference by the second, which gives -0.10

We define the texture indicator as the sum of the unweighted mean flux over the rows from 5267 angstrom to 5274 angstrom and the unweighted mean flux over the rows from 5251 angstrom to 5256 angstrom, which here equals 8.0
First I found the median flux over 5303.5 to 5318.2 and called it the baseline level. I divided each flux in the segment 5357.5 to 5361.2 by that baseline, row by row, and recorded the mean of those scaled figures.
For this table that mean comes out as 0.97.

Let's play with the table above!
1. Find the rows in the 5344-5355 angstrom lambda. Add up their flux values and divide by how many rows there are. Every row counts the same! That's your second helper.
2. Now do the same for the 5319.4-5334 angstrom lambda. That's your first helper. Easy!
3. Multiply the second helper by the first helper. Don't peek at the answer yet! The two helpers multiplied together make 18.2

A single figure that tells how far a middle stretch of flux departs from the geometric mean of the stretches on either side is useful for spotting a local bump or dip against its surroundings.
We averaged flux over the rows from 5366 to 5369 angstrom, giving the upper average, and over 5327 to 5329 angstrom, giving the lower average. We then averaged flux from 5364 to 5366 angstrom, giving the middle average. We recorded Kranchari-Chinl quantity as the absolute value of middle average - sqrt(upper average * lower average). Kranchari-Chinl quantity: 0.32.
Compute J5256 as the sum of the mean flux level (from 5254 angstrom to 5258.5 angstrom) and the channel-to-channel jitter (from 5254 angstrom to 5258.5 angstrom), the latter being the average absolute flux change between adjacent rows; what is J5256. 4.7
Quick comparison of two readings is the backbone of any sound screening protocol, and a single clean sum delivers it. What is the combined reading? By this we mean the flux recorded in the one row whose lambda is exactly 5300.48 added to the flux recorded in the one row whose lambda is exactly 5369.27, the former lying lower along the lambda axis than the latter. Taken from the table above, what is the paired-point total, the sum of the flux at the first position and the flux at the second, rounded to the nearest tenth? 7.7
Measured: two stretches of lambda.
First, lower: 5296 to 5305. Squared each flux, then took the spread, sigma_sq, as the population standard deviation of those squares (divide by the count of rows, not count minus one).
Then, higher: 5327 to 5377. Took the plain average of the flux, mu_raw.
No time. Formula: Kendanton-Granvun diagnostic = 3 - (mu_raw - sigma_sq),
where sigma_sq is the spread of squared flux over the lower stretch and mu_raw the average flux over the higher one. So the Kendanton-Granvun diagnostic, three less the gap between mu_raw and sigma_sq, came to 1.6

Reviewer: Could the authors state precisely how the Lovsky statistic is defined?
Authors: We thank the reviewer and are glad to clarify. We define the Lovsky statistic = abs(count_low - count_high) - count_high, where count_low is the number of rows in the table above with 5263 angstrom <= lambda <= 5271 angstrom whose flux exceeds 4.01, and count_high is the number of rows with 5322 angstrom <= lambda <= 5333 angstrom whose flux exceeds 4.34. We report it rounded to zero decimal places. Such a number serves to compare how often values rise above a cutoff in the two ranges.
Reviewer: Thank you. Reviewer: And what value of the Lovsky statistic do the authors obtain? -1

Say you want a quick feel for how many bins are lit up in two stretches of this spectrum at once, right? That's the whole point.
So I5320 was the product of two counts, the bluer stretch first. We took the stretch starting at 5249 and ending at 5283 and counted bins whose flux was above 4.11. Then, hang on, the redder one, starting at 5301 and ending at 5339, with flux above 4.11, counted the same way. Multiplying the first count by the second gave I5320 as 240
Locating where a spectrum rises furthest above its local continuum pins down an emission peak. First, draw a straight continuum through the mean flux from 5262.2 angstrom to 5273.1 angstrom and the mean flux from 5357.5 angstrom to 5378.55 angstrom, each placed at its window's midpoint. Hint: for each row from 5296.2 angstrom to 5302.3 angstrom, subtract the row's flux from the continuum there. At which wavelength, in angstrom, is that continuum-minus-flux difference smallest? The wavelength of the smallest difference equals 5298.04 angstrom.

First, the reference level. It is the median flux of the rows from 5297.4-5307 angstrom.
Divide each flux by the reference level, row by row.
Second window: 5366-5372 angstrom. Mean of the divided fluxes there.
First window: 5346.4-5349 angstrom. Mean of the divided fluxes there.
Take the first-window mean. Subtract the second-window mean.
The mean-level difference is 0.15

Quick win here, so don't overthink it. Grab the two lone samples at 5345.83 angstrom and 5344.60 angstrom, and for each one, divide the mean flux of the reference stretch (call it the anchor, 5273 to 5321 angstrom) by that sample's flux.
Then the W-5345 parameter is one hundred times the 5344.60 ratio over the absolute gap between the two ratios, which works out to 494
